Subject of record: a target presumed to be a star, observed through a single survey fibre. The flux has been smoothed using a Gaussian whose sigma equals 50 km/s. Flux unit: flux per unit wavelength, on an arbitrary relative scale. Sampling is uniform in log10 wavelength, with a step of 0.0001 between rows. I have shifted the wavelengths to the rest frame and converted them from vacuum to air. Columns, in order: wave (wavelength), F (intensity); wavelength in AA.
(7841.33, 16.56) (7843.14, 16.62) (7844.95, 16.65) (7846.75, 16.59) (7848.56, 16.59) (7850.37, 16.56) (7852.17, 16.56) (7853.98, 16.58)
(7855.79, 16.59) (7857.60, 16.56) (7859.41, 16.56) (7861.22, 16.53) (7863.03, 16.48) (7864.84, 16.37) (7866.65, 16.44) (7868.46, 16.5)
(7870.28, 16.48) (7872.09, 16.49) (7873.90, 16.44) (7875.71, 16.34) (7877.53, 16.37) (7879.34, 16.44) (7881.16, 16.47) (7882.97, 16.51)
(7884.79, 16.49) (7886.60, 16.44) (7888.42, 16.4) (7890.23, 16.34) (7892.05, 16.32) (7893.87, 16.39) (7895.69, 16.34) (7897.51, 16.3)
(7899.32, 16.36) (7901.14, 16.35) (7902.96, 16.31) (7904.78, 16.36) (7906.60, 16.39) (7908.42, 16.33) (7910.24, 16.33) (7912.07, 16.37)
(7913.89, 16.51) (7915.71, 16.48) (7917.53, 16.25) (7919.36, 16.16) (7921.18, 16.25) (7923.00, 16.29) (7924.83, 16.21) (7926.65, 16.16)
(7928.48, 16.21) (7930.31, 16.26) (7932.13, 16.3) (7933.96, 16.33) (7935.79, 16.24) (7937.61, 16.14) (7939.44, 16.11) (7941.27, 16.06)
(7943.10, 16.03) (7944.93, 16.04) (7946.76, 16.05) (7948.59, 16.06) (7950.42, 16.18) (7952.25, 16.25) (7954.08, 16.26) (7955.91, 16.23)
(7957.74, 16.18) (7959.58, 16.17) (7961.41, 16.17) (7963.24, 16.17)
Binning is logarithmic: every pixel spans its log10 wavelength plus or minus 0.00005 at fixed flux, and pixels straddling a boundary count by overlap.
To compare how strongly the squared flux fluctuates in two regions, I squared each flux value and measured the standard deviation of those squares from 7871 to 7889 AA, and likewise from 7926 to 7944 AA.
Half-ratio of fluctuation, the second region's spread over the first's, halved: 0.90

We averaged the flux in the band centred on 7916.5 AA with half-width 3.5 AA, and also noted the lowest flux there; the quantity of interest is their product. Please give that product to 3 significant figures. 264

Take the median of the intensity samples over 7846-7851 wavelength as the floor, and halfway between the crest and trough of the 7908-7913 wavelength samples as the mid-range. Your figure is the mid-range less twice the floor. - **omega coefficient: -16.8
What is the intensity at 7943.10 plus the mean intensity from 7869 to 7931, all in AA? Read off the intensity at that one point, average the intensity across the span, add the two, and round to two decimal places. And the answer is 32.39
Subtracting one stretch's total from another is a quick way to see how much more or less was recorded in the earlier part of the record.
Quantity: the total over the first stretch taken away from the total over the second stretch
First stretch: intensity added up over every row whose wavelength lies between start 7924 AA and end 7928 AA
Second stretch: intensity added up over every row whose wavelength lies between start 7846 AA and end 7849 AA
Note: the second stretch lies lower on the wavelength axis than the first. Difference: 0.8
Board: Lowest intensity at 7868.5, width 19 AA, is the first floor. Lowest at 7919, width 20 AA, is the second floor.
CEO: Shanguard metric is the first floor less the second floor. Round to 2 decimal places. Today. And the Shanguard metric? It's 0.18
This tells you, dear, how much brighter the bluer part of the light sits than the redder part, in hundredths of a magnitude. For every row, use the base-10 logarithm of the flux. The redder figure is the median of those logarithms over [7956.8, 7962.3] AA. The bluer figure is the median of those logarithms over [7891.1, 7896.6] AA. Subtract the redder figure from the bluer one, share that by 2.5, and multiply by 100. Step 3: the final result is 0.18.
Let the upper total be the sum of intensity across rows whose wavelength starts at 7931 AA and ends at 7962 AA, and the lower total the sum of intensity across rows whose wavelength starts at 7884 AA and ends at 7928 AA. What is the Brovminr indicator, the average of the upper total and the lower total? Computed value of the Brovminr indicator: 333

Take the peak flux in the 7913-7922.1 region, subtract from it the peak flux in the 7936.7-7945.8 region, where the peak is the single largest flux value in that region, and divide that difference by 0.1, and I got 3.7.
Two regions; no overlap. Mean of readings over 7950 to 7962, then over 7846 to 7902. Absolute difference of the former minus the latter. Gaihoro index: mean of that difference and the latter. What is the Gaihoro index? 8.35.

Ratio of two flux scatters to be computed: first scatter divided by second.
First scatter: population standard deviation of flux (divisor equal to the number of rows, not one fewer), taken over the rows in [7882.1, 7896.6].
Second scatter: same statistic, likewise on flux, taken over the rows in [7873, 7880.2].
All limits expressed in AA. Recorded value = 1.52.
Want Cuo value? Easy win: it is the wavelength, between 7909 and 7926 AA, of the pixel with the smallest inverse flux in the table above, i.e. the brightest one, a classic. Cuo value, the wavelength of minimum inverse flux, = 7913.89 AA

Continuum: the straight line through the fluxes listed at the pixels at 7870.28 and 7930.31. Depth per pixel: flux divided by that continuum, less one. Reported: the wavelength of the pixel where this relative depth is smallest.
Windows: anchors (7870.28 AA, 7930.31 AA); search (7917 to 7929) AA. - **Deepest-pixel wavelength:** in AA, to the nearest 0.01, 7919.36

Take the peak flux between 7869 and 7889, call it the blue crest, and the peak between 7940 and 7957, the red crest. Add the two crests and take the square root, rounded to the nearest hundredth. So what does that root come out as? 5.72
